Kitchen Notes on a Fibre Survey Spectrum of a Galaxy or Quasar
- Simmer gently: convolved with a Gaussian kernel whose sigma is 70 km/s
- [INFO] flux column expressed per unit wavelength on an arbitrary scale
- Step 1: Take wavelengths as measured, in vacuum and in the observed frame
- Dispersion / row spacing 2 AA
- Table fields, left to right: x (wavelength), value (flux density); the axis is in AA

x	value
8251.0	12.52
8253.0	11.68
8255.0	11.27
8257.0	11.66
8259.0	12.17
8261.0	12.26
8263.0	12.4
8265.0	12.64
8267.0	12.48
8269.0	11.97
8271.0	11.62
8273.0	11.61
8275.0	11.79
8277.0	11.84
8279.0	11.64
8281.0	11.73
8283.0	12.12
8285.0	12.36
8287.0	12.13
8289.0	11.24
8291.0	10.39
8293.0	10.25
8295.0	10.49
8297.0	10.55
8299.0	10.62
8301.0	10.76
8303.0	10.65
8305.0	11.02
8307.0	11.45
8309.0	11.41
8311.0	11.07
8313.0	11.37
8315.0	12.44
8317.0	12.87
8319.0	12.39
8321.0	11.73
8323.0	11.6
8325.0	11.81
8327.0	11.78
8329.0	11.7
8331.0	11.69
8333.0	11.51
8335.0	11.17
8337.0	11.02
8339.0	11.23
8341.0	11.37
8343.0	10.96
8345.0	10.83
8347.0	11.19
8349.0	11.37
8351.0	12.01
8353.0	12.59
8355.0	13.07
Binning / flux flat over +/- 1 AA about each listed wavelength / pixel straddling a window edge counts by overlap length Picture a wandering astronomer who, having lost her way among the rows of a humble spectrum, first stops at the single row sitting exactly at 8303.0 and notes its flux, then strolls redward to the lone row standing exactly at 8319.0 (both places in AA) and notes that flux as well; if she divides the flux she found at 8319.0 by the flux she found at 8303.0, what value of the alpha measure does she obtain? 1.16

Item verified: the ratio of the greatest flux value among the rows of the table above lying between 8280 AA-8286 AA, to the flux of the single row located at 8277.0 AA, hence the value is 1.04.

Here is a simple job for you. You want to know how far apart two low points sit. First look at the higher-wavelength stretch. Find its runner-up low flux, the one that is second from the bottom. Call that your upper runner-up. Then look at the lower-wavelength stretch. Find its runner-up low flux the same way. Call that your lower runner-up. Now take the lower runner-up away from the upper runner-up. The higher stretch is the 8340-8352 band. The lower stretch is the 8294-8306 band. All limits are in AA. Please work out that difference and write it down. 0.4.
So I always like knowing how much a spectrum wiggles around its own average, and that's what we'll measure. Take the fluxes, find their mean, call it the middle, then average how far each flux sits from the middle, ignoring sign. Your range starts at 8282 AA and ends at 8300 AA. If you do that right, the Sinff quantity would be 0.74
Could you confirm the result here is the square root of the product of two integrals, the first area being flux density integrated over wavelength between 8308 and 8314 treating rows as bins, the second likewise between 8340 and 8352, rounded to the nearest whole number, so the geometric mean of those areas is 96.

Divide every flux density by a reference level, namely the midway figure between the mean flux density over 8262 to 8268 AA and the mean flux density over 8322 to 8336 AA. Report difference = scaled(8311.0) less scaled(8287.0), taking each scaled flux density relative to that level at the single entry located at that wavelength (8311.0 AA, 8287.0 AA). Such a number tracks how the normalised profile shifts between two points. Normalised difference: -0.09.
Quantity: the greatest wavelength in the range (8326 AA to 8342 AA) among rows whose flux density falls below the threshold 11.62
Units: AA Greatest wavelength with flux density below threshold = 8341.0 AA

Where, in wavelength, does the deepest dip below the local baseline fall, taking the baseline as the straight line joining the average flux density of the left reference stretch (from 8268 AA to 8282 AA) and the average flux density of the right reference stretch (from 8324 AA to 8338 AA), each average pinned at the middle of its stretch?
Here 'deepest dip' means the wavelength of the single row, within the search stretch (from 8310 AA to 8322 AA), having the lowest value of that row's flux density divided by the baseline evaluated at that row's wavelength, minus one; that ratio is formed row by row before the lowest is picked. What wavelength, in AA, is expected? 8311.0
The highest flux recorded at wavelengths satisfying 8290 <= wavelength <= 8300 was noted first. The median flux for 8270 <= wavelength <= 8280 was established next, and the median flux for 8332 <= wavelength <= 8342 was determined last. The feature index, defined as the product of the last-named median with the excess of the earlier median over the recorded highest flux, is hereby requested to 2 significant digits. 11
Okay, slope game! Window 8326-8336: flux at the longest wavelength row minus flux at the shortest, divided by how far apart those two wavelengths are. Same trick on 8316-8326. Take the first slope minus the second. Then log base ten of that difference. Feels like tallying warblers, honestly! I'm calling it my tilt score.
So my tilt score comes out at -1.2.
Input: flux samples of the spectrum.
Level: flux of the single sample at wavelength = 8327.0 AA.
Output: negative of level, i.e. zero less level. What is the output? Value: -11.8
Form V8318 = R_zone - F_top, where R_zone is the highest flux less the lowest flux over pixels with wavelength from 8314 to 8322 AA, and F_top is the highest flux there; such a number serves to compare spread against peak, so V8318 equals -11.7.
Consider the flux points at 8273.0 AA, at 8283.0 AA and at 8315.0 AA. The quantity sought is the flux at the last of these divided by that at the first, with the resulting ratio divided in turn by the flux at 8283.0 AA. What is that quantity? 0.088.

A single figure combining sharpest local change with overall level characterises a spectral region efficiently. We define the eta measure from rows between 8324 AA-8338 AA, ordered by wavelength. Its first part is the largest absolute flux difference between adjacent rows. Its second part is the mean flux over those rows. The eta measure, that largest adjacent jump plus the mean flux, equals 11.9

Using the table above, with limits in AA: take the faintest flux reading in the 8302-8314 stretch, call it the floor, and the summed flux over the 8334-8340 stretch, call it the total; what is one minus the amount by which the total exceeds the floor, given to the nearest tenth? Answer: -21.8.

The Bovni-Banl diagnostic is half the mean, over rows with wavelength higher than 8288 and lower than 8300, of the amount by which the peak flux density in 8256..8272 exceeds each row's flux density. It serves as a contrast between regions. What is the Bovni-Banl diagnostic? 1.0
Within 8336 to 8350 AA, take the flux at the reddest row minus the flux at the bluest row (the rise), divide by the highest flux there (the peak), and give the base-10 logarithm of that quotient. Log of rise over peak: -1.5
